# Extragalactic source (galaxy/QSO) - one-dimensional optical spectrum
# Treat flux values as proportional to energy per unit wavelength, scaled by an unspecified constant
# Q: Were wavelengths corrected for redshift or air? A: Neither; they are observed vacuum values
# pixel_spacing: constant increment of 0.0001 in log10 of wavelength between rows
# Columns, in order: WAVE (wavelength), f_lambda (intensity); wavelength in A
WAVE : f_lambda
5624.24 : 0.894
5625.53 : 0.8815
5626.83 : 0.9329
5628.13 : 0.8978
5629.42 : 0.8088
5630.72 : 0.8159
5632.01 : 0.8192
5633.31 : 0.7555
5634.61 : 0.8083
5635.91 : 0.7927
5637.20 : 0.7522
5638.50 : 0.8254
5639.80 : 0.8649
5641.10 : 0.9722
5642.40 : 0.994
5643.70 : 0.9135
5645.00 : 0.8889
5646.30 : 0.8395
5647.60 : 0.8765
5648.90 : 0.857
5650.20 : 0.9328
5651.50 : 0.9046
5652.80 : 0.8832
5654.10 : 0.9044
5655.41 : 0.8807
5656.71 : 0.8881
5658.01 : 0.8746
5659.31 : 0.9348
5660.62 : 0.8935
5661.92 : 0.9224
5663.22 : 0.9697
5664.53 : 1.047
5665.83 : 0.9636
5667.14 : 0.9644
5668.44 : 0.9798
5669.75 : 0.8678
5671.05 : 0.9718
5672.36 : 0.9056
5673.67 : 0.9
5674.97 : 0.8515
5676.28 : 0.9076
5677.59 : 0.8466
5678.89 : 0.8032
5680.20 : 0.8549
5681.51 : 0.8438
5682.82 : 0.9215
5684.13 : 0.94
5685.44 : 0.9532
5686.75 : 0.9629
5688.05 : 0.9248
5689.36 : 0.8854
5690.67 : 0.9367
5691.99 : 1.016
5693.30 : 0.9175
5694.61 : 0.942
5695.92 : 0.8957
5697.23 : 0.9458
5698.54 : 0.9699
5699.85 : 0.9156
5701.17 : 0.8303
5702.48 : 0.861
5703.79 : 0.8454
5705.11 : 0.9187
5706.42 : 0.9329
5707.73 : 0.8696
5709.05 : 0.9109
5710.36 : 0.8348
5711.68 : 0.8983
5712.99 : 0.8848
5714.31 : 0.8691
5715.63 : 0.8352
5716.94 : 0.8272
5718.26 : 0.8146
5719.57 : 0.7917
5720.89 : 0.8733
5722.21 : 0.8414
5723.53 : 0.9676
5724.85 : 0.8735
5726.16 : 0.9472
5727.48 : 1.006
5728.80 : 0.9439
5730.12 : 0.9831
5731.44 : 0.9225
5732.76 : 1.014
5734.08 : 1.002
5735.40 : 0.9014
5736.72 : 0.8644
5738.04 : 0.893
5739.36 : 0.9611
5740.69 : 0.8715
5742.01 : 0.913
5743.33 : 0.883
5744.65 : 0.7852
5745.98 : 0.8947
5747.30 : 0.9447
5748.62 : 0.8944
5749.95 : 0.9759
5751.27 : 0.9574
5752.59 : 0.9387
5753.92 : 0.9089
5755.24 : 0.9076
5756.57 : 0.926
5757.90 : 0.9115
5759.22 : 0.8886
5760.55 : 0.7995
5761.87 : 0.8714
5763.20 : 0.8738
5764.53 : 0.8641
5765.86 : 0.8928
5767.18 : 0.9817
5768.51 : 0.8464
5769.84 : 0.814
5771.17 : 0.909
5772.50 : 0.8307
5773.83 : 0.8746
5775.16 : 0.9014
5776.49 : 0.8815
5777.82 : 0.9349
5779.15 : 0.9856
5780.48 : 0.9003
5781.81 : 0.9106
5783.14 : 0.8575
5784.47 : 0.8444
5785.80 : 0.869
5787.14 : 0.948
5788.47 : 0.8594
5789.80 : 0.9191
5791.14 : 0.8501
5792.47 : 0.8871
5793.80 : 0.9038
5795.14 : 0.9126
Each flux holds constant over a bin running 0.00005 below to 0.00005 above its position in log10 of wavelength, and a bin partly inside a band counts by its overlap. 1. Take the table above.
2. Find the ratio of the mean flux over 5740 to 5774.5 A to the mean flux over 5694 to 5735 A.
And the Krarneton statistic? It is 0.99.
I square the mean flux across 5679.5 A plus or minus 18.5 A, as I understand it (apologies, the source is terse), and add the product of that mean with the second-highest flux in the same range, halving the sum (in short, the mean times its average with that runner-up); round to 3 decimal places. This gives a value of 0.895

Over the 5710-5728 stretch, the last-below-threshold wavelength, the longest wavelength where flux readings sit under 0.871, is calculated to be 5722.21 A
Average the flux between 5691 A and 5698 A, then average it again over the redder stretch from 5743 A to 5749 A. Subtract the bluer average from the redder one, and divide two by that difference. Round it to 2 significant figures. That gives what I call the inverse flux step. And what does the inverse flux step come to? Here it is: -32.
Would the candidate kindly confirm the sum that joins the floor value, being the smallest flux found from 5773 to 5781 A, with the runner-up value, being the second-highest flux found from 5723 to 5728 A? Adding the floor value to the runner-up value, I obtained 1.84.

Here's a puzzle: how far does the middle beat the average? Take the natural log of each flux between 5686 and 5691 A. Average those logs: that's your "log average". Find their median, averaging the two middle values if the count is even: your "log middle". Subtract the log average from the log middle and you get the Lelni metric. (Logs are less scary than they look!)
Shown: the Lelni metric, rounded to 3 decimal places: 0.004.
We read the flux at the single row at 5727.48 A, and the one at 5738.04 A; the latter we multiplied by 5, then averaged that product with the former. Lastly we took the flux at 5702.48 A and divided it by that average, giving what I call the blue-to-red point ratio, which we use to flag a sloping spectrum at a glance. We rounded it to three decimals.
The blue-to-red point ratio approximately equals 0.315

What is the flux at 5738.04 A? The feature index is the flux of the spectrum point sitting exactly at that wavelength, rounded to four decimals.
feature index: 0.8930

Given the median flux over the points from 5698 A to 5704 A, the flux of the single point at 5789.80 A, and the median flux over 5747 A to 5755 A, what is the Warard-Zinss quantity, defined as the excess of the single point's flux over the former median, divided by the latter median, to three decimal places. 0.062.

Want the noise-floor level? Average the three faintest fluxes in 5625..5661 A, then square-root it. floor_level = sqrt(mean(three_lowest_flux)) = 0.876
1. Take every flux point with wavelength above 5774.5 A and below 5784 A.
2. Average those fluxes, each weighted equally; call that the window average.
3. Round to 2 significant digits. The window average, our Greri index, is 0.91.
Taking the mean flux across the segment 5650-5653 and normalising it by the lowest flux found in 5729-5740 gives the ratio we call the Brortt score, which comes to 1.05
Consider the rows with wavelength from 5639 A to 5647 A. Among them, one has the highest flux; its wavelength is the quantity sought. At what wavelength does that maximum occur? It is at 5642.40 A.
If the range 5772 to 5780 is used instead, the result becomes 5779.15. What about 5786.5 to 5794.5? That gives 5787.14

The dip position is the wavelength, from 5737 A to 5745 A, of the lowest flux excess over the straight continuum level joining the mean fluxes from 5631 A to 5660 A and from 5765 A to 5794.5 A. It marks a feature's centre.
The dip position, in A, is 5744.65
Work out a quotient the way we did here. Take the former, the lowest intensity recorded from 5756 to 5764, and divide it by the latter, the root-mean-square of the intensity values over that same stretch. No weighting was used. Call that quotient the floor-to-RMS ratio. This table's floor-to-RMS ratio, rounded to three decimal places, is 0.909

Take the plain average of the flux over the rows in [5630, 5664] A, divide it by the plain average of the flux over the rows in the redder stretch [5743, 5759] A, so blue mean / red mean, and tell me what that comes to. 0.96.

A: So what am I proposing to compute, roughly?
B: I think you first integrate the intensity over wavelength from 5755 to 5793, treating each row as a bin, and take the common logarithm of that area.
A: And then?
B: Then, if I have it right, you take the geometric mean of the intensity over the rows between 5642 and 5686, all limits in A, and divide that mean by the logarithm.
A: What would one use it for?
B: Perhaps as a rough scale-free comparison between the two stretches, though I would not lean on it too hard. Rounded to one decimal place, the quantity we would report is 0.6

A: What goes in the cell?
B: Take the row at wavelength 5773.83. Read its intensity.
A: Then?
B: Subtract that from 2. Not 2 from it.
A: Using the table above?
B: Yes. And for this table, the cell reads 1.13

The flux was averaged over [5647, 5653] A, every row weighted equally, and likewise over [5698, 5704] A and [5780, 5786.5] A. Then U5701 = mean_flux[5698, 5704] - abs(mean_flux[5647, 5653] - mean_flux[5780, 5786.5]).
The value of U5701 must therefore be 0.87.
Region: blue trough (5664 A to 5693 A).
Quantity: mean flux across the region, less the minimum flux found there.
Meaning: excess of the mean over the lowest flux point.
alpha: 0.12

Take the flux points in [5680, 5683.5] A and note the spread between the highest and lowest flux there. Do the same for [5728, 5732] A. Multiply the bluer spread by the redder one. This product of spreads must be 0.005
